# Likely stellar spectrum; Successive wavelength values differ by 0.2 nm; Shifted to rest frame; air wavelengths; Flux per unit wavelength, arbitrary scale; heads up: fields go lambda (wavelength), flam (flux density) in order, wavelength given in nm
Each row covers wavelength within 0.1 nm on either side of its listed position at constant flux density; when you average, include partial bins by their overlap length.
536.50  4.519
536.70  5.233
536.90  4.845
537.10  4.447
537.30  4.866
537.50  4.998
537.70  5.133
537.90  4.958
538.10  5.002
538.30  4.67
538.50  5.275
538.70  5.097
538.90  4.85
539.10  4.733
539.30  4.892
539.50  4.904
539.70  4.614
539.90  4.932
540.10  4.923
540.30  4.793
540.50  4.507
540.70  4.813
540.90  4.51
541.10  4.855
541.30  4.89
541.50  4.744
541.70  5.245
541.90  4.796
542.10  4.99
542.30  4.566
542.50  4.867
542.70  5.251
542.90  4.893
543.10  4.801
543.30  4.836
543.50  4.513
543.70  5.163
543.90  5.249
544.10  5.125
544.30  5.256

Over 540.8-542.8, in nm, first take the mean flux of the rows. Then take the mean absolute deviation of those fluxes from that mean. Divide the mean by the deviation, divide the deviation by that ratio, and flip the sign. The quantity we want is -0.0065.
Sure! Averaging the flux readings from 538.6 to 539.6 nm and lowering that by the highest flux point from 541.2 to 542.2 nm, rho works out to -0.35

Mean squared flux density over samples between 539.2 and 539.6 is 24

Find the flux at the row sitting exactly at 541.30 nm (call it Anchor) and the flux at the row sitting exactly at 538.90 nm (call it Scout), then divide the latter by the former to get 0.99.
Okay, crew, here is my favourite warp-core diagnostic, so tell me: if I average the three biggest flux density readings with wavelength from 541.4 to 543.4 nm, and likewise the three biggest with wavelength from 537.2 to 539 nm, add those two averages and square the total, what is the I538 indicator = 106.7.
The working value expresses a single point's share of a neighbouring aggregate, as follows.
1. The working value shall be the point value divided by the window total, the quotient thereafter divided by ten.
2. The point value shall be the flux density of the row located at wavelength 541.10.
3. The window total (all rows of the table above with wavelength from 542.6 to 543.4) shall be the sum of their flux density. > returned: 0.0245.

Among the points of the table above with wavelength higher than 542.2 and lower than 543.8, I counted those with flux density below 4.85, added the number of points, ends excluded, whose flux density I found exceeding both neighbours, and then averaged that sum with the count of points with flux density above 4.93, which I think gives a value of 4.0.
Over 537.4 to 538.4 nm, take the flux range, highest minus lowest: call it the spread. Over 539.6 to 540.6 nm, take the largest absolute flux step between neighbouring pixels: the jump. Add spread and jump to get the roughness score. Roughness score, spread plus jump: 0.78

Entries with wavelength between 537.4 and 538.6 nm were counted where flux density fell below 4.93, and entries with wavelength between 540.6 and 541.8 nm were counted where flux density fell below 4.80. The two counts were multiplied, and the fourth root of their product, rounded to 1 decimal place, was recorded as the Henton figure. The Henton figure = 1.2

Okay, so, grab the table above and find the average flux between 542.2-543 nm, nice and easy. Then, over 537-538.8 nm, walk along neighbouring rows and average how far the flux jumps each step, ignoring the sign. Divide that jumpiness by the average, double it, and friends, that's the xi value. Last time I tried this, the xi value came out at 0.103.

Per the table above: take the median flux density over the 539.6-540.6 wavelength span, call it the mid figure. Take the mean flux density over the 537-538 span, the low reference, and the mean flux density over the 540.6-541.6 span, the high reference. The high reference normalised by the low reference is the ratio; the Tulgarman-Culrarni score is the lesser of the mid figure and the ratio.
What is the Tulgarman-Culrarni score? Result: 0.976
